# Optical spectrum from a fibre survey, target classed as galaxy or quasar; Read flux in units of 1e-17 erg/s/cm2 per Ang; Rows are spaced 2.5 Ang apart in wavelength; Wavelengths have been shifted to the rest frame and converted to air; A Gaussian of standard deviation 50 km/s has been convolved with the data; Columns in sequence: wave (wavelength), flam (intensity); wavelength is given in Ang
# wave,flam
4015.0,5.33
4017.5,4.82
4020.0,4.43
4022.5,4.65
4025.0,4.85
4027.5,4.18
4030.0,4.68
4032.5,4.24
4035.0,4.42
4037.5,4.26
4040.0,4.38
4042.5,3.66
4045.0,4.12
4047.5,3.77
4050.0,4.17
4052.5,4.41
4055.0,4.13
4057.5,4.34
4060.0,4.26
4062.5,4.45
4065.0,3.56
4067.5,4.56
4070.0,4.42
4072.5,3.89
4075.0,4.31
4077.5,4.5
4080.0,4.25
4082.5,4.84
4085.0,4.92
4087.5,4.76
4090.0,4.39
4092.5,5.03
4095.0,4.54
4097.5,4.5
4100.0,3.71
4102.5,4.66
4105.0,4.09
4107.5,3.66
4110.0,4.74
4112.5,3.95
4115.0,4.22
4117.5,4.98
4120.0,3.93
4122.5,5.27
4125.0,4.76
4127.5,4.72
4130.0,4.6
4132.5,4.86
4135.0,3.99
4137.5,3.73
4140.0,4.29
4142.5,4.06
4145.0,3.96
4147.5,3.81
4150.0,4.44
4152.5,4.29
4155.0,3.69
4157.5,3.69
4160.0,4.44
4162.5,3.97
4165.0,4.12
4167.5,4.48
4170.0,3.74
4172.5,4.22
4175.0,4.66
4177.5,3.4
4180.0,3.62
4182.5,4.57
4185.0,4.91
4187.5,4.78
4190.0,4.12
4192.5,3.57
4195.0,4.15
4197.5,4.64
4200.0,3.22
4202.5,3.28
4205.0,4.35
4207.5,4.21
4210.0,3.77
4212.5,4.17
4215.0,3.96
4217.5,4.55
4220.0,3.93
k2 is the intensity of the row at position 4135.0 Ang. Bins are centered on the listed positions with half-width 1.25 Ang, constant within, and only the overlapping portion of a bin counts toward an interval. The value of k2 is 3.99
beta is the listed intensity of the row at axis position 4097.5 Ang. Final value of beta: 4.5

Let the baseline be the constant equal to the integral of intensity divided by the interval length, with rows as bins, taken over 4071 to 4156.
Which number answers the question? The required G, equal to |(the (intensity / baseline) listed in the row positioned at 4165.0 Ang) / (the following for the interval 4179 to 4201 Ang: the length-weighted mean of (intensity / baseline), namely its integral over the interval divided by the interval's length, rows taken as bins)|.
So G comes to 0.98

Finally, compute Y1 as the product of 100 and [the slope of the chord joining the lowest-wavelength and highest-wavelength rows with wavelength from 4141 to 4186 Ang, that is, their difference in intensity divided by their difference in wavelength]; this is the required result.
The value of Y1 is 2.0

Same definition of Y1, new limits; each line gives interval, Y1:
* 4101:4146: -1.6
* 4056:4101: -1.5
